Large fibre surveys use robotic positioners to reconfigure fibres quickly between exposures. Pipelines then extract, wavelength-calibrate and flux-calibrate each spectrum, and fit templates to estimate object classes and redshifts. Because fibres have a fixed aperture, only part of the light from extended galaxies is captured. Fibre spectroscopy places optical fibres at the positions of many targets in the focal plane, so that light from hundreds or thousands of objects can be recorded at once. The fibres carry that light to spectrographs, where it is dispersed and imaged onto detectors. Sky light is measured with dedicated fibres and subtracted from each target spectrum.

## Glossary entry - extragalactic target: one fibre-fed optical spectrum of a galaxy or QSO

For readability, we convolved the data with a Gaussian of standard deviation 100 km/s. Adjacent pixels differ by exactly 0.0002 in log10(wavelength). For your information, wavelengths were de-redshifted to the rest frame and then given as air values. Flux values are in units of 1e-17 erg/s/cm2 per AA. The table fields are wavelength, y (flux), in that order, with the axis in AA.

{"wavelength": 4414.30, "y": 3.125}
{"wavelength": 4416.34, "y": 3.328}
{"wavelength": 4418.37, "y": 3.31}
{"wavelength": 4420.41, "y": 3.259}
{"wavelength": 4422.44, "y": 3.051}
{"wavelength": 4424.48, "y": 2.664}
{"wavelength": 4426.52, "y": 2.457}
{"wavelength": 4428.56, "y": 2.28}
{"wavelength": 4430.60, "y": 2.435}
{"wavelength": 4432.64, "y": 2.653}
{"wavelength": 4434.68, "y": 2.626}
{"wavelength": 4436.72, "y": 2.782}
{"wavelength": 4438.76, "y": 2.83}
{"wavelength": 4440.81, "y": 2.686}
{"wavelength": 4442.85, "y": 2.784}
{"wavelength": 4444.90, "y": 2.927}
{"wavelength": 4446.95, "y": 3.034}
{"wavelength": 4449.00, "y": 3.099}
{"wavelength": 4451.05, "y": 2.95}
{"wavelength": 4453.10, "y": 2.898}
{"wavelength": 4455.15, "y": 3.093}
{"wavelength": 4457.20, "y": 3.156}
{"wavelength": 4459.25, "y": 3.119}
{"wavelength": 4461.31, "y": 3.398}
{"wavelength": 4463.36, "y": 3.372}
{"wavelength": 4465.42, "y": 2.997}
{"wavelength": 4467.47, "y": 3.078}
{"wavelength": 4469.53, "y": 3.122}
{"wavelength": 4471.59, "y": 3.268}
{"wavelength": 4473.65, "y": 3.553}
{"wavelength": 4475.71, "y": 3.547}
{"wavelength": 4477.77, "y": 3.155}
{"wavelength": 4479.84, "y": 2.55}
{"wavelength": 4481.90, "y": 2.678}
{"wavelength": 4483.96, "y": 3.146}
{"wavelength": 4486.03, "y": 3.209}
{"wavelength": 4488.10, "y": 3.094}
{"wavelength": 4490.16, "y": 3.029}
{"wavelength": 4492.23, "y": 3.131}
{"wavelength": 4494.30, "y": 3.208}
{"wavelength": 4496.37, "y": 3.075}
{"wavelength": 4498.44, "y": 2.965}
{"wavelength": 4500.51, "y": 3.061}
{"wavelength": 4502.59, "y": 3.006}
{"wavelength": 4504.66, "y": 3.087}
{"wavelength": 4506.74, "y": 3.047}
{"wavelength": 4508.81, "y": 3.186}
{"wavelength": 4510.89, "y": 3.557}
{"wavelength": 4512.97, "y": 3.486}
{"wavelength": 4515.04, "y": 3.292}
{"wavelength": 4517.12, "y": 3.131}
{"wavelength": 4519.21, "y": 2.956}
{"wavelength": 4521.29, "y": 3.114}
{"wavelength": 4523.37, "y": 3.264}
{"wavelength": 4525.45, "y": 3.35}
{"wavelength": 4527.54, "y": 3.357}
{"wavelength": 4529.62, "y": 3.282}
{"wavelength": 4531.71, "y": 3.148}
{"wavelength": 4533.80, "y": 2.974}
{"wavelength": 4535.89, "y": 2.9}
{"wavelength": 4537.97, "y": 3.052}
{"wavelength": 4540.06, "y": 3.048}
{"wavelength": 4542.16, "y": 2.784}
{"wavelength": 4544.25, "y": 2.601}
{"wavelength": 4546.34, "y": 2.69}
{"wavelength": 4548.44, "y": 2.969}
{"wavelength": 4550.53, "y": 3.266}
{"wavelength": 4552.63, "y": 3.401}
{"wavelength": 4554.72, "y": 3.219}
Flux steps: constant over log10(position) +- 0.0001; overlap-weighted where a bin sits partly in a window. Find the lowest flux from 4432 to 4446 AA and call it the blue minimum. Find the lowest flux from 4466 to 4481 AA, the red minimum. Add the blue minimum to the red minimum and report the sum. 5.18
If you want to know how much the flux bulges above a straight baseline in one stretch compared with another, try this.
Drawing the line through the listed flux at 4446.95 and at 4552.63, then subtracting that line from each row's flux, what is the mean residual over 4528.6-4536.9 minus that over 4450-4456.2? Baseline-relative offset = -0.18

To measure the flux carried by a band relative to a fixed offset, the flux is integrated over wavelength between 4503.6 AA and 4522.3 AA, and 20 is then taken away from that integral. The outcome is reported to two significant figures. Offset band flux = 40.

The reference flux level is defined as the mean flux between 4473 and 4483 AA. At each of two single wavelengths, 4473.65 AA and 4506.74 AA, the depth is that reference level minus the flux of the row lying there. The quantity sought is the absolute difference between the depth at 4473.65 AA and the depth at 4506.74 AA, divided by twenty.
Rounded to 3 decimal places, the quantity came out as 0.025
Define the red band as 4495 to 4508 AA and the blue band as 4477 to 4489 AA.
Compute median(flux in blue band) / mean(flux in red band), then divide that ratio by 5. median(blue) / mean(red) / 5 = 0.205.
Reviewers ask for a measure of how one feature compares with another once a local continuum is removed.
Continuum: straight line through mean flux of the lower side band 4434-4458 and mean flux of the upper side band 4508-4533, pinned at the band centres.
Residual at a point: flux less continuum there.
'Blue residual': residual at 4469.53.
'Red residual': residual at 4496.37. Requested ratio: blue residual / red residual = -1.5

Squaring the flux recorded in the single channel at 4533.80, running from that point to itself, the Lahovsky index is 8.8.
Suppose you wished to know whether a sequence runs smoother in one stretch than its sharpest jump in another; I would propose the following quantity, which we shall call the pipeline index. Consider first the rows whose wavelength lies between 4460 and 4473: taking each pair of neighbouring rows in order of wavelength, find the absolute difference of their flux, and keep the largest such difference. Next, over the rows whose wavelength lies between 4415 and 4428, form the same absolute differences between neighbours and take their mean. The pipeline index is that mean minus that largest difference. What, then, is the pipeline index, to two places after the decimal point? -0.20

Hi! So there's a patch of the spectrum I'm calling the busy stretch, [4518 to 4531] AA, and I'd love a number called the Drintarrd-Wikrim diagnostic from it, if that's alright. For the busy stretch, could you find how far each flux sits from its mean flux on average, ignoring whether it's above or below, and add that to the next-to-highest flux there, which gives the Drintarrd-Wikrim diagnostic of 3.47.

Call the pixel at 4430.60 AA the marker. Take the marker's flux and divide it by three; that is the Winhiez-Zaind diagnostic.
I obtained 0.81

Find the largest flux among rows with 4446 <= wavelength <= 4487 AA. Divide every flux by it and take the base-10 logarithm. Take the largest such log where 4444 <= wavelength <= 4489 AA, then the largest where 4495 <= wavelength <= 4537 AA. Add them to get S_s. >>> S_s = 0.00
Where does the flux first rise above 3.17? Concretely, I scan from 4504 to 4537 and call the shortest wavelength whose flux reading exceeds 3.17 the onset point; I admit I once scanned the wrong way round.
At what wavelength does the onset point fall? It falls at 4508.81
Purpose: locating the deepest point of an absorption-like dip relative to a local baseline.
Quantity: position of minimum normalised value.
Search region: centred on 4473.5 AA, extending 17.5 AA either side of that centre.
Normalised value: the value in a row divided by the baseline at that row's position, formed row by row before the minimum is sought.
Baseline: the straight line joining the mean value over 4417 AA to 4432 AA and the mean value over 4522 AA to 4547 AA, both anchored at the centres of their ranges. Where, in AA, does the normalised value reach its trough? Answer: 4479.84 AA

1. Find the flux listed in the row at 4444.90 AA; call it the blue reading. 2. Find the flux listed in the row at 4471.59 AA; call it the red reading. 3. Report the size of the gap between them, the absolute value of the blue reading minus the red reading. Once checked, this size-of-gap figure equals 0.34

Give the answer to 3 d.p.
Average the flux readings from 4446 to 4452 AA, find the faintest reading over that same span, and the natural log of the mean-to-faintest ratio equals 0.026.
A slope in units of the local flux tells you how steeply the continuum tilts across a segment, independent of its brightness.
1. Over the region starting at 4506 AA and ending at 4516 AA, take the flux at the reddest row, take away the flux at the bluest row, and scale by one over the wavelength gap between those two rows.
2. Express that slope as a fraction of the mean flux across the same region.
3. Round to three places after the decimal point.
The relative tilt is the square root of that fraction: 0.094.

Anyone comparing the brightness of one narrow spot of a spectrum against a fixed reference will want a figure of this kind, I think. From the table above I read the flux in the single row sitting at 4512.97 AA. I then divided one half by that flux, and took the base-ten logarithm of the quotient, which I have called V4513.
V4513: -0.84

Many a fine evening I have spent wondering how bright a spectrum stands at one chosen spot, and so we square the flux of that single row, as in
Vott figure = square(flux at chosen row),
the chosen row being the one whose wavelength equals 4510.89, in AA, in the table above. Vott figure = 13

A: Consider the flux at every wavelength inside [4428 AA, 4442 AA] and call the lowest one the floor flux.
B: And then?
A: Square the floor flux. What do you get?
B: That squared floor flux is 5.20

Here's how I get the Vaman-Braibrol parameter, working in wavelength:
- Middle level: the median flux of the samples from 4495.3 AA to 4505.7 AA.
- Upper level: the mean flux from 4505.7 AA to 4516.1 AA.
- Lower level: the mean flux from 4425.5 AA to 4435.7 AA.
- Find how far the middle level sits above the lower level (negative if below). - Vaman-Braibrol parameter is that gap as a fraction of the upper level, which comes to 0.17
